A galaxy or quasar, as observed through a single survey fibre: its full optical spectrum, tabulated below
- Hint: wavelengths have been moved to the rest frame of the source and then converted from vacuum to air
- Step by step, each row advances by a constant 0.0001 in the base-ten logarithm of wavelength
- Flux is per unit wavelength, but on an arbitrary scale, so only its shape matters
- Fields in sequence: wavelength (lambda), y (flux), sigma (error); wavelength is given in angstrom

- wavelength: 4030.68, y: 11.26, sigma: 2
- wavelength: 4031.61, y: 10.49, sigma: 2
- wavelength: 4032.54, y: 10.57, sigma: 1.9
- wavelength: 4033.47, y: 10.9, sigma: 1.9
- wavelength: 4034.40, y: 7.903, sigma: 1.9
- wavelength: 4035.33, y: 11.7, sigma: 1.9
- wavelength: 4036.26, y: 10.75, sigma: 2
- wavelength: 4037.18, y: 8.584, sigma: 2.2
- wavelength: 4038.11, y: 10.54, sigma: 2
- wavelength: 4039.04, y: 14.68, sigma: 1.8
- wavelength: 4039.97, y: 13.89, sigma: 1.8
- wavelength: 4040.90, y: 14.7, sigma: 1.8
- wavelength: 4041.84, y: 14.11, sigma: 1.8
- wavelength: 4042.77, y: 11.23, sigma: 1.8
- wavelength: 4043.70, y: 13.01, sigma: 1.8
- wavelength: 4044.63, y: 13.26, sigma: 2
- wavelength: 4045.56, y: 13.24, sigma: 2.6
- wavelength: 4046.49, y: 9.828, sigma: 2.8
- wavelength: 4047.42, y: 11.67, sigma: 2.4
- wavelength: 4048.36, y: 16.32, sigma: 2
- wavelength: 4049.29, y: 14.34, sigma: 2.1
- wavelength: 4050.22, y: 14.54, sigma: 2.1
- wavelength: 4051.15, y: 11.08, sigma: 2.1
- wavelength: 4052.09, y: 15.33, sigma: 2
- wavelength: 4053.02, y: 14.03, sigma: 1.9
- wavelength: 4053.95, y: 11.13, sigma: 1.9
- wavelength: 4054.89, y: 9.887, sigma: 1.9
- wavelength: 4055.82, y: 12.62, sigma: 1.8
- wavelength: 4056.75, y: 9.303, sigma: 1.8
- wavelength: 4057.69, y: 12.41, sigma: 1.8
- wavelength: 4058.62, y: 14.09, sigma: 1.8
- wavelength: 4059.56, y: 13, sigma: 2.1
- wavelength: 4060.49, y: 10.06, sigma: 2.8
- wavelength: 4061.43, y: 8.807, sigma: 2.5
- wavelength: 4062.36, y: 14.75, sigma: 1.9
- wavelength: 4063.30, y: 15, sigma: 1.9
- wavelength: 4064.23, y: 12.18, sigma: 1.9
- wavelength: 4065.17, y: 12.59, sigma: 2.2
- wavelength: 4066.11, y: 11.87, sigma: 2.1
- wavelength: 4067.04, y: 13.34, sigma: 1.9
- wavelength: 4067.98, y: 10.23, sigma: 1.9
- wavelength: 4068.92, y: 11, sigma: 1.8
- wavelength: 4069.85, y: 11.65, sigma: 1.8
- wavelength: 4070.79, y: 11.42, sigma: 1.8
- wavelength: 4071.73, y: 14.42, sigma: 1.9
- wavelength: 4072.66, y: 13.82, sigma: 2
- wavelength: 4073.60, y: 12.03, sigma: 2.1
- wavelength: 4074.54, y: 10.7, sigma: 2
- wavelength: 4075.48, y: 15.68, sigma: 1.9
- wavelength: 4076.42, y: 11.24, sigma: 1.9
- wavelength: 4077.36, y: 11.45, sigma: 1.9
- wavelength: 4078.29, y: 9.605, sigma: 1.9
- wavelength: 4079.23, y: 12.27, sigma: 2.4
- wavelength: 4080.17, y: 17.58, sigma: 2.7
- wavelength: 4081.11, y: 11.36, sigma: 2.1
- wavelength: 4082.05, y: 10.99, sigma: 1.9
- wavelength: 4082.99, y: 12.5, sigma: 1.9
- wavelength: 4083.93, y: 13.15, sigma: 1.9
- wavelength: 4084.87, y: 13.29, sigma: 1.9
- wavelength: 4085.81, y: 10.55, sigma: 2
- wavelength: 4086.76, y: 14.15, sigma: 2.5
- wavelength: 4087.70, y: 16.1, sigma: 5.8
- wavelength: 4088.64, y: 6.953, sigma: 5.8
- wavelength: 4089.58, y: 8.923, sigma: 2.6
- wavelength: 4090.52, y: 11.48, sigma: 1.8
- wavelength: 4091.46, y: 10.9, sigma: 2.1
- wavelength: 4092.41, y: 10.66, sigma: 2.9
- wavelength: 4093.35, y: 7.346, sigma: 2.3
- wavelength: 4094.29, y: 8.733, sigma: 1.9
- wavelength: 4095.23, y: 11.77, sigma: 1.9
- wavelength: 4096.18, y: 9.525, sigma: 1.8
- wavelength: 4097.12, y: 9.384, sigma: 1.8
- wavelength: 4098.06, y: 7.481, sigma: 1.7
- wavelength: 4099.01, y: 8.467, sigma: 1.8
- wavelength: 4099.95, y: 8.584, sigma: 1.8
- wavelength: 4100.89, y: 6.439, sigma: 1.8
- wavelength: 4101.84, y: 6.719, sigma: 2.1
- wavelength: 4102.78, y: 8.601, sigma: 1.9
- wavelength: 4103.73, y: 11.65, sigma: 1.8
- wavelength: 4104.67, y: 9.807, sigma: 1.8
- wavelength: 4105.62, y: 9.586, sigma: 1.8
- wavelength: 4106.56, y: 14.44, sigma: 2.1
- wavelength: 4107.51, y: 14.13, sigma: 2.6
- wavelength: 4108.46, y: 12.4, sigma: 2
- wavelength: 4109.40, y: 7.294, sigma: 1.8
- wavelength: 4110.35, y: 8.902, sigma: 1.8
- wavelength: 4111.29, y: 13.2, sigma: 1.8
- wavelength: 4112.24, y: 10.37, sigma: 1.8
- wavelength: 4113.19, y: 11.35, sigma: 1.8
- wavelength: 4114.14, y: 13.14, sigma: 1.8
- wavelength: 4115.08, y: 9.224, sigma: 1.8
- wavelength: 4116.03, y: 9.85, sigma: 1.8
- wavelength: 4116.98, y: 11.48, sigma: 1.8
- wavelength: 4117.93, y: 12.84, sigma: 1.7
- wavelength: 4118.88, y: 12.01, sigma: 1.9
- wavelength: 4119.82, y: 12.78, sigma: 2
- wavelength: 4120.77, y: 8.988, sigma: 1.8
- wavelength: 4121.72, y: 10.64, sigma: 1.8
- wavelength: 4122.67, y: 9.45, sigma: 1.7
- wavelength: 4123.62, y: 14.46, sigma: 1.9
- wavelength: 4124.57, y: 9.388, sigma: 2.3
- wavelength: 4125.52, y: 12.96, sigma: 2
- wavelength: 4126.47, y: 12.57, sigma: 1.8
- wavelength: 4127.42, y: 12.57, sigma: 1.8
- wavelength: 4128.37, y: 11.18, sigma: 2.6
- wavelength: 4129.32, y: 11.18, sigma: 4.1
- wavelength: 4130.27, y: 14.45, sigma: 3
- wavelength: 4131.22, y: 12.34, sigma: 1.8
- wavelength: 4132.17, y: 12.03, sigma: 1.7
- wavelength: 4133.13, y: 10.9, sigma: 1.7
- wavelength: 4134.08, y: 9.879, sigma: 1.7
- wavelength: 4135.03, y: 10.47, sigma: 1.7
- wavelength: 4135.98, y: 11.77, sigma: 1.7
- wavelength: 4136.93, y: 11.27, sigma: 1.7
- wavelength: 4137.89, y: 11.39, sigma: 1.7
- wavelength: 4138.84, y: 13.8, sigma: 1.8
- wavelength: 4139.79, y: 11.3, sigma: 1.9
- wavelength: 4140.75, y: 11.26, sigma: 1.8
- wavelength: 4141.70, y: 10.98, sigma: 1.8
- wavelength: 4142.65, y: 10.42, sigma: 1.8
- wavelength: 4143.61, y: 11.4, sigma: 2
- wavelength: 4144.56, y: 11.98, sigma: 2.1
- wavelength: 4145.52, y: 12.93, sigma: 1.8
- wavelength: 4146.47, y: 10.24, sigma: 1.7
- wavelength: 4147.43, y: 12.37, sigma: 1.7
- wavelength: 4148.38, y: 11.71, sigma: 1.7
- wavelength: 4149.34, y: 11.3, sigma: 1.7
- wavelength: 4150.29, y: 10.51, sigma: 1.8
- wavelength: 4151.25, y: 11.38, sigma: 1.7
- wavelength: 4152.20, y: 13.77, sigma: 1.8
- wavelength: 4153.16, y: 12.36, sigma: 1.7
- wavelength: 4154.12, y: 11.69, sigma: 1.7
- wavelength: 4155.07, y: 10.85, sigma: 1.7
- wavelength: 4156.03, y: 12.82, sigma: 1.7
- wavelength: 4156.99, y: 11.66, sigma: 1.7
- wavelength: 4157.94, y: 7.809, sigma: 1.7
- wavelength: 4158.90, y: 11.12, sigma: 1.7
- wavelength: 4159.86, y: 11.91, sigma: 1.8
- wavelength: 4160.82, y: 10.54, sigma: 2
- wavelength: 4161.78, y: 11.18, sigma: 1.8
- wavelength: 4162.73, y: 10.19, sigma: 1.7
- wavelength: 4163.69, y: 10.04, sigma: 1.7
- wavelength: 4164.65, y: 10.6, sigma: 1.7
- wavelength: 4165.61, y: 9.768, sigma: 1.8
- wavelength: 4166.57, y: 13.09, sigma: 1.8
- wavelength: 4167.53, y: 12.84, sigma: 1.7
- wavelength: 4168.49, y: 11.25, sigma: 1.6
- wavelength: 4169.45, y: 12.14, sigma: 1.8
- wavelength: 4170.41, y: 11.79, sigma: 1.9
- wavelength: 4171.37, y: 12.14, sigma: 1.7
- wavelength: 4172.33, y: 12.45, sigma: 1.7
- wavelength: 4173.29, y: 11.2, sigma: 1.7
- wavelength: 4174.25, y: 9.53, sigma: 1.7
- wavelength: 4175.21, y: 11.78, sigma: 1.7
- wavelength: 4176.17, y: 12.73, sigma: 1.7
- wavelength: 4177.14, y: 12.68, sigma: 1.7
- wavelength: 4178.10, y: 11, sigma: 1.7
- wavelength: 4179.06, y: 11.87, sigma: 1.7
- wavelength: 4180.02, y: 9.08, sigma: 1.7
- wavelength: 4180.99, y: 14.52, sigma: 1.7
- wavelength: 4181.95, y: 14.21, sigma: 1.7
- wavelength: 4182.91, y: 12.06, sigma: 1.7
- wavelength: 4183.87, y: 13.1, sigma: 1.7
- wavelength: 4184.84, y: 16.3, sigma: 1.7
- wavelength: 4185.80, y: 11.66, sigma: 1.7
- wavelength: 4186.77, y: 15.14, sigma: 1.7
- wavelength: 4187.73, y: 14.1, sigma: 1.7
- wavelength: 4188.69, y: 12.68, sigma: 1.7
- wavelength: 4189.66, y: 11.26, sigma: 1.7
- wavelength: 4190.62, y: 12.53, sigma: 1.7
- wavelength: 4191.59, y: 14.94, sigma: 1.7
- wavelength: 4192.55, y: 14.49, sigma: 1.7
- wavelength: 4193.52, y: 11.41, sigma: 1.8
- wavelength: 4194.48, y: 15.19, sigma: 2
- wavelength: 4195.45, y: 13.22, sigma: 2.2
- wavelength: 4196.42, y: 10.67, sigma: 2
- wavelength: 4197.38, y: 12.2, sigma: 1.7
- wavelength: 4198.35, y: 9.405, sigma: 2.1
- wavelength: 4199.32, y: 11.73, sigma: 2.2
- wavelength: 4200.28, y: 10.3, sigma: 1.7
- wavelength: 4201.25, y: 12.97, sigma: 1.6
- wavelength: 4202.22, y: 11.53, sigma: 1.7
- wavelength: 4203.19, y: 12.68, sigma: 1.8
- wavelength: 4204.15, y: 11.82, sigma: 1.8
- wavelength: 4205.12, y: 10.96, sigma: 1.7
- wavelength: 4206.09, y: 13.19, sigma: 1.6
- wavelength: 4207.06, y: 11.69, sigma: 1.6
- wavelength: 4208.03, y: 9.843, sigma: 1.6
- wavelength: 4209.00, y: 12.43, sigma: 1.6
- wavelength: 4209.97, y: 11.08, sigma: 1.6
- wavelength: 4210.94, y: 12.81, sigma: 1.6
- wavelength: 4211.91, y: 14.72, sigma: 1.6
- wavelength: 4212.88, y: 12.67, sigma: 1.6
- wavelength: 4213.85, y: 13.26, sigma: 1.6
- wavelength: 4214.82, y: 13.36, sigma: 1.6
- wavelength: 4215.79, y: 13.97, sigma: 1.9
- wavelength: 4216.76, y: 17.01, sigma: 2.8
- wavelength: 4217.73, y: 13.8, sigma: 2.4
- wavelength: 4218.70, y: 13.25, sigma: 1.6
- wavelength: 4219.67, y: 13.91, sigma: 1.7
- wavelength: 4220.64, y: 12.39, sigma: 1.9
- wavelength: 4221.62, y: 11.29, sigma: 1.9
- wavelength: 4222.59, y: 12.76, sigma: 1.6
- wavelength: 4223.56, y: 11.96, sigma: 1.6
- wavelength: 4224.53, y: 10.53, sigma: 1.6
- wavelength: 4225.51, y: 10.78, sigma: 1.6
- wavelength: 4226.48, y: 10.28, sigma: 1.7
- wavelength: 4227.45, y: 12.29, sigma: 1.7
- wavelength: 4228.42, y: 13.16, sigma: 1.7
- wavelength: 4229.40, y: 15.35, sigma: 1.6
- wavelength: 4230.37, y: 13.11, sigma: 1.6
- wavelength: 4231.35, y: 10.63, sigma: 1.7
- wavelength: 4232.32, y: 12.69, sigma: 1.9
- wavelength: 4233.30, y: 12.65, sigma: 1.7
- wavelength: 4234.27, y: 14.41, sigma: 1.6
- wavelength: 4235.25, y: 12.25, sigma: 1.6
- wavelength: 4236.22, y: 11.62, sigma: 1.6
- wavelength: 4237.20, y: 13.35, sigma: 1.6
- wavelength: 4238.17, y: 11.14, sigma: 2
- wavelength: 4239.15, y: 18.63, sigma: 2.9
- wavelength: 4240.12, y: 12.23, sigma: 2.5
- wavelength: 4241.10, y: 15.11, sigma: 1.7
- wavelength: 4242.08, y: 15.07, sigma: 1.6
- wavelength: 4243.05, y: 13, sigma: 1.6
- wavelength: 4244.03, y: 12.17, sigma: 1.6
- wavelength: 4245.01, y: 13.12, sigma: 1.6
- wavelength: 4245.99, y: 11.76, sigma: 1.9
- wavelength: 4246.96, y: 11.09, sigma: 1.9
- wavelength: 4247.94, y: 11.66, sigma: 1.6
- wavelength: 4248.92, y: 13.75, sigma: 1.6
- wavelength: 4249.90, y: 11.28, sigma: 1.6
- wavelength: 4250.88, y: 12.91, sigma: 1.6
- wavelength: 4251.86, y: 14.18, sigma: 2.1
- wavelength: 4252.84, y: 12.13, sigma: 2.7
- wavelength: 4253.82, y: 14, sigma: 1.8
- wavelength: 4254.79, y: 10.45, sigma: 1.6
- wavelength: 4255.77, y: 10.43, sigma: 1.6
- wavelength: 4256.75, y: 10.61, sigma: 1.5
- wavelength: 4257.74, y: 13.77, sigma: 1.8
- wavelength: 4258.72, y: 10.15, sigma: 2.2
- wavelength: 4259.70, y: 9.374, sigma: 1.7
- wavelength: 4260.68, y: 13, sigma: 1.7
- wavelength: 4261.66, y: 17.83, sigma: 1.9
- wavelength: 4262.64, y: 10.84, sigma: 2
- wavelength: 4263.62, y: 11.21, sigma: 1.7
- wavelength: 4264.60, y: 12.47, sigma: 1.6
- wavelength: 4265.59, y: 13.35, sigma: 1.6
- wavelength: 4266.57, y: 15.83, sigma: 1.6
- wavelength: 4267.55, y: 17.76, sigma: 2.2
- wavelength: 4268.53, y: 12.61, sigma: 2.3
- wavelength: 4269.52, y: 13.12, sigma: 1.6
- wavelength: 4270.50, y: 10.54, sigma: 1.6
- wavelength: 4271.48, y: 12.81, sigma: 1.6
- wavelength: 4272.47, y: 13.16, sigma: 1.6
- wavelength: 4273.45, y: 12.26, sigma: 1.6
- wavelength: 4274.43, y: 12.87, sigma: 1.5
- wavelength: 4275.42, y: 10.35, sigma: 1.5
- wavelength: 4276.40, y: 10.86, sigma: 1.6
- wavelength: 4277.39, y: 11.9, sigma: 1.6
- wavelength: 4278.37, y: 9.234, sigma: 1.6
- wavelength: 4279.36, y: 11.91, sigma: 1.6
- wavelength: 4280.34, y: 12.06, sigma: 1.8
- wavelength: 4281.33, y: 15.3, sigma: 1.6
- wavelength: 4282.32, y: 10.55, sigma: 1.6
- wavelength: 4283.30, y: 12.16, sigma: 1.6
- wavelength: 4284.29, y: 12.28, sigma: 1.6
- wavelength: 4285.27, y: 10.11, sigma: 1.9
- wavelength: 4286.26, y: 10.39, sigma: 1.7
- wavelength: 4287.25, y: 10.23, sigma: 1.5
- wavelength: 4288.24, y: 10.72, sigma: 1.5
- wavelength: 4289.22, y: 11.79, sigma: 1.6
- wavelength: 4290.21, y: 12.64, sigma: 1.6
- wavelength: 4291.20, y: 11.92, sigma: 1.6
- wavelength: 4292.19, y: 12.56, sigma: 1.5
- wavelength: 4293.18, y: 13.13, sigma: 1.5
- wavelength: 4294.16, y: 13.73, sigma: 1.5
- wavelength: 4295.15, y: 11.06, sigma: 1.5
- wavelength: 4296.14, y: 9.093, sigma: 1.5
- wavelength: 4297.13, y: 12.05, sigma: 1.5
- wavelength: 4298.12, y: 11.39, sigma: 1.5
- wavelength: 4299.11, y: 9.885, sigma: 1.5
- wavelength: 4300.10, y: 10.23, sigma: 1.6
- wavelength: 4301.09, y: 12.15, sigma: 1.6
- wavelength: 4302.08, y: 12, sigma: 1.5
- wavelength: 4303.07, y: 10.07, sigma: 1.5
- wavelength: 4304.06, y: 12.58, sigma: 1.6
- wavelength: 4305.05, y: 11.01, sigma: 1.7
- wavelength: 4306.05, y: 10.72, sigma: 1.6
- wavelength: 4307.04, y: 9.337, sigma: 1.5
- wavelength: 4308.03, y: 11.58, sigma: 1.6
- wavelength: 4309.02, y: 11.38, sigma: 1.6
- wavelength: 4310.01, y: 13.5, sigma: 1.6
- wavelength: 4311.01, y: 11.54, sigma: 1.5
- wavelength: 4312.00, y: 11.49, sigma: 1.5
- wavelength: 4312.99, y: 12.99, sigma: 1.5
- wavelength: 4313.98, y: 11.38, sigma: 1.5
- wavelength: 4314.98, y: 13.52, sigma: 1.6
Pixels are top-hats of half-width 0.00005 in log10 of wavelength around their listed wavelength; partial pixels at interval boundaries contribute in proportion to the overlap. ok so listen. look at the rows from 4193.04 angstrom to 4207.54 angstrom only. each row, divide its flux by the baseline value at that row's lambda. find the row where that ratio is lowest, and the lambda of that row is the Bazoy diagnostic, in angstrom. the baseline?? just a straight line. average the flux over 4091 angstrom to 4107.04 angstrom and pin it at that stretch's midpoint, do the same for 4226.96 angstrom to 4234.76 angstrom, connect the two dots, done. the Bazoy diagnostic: 4198.35 angstrom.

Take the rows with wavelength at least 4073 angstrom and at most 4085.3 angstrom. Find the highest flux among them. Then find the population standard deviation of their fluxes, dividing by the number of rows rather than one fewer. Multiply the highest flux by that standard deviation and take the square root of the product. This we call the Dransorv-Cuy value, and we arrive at 6.02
